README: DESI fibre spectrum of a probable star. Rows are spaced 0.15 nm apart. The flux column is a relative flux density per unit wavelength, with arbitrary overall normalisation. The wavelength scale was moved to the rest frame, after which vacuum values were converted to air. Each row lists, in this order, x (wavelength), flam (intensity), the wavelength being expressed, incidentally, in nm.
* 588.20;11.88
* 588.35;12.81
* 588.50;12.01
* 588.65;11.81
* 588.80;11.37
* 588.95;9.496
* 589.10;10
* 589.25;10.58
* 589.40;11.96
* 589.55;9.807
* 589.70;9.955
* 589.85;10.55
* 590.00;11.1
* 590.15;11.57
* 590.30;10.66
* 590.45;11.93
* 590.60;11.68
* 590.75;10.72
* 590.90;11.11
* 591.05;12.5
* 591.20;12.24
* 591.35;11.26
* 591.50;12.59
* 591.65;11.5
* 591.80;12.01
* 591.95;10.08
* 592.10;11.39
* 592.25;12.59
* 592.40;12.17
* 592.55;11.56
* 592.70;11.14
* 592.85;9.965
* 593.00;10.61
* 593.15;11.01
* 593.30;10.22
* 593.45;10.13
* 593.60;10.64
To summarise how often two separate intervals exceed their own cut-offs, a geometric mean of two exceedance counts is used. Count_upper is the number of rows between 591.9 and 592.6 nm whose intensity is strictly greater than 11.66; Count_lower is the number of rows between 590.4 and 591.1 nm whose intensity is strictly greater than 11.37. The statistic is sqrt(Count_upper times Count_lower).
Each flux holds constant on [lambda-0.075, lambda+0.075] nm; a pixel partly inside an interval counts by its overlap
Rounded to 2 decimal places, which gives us 2.45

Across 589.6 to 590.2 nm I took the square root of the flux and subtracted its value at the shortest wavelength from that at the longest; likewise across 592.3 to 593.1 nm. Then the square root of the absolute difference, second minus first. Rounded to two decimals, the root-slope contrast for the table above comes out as 0.69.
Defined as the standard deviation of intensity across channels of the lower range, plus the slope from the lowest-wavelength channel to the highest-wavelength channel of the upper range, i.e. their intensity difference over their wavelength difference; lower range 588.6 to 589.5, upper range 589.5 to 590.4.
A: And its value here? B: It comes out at 2.1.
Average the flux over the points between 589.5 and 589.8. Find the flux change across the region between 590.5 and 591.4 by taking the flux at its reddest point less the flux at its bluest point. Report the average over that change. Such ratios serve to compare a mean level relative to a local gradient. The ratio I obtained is -24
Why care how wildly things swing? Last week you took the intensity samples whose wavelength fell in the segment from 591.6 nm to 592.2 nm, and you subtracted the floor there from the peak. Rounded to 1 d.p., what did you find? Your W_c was 1.9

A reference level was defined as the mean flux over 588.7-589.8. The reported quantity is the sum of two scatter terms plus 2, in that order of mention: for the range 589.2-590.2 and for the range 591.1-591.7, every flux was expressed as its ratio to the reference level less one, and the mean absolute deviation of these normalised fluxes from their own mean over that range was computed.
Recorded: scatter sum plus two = 2.11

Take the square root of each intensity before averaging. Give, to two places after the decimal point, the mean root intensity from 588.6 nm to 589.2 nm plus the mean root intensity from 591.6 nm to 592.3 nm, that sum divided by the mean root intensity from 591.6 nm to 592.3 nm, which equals 1.96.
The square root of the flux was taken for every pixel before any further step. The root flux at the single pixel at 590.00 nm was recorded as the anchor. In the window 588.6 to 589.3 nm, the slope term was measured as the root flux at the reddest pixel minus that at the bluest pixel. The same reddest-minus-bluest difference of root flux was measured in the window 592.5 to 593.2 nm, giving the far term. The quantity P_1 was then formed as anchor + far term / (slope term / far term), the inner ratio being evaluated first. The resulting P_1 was 3.30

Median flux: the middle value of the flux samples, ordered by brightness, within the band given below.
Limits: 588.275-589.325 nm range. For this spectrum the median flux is 11.4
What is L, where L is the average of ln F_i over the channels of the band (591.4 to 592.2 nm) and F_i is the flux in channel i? 2.44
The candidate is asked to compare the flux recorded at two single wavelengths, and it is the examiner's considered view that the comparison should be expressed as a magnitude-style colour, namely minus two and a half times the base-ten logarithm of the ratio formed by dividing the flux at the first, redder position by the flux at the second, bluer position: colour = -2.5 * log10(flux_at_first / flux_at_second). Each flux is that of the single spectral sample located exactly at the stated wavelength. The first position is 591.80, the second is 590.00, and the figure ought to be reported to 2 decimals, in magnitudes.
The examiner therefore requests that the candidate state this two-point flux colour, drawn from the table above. -0.09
